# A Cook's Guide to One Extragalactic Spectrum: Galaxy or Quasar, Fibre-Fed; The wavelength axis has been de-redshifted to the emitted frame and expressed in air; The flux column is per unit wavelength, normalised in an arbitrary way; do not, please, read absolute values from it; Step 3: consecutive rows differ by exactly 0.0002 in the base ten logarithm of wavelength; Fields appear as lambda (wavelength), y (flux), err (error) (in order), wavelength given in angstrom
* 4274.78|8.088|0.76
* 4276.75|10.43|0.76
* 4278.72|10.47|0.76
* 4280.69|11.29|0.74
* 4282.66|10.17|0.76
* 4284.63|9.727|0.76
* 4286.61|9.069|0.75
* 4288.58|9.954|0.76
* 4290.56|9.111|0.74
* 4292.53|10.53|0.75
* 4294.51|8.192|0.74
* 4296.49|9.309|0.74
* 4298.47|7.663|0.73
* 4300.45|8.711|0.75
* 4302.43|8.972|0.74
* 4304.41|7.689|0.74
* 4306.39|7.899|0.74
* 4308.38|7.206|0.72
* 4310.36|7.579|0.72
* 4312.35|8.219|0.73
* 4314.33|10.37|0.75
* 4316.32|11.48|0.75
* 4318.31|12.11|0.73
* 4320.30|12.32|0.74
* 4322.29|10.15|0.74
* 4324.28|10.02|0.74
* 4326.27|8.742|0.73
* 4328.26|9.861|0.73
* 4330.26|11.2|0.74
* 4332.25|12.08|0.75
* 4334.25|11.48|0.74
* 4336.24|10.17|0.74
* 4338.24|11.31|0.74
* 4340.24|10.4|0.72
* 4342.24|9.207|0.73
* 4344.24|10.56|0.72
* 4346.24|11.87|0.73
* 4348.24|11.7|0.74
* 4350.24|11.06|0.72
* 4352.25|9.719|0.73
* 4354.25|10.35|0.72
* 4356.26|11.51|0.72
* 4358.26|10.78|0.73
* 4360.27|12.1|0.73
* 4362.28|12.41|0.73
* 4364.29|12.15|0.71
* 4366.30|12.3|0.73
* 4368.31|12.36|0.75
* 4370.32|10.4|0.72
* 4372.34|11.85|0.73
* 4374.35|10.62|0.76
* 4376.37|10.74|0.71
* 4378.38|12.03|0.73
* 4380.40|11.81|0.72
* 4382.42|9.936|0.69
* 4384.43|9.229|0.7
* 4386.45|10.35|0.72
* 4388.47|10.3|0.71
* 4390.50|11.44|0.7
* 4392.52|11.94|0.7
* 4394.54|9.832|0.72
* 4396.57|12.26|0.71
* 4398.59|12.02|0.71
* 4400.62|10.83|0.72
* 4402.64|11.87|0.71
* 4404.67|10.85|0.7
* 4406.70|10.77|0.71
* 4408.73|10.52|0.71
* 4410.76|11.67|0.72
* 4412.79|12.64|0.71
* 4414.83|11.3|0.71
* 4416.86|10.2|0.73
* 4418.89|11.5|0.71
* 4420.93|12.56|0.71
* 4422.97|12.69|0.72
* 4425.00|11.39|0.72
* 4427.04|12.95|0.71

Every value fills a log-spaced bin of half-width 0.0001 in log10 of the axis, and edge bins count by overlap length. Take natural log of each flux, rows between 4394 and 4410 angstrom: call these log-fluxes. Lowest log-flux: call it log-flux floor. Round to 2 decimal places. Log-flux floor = 2.29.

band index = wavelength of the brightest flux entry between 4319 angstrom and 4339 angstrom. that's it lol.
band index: 4320.30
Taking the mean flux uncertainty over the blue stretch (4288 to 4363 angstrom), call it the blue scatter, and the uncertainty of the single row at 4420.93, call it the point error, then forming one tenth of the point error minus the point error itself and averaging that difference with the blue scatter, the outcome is 0.0481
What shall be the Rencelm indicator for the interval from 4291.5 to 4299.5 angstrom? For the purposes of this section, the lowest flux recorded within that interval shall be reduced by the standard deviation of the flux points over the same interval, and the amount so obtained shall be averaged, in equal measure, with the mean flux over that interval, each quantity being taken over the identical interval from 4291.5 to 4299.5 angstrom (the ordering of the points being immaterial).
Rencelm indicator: 7.7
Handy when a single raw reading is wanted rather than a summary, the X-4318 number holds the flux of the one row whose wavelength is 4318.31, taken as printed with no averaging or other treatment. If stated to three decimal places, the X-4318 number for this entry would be 12.110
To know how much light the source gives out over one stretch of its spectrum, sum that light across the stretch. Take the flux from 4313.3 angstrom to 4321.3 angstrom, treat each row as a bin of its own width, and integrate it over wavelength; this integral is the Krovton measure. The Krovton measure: 92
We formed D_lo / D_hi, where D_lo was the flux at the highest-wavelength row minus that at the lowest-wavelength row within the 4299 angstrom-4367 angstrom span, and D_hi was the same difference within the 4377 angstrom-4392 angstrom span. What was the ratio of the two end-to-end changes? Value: -6.1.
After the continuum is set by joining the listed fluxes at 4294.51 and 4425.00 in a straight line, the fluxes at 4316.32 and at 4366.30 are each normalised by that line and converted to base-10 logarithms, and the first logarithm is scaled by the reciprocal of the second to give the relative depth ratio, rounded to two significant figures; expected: 1.3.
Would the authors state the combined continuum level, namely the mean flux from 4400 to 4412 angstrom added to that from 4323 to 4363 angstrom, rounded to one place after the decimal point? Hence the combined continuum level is 21.9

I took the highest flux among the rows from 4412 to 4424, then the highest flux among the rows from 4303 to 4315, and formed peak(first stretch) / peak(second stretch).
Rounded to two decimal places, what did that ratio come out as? 1.22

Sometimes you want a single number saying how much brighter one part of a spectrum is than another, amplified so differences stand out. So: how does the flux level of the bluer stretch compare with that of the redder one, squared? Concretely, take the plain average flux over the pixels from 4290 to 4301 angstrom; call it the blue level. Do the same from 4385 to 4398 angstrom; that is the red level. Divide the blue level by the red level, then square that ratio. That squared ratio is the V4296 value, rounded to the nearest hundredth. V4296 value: 0.66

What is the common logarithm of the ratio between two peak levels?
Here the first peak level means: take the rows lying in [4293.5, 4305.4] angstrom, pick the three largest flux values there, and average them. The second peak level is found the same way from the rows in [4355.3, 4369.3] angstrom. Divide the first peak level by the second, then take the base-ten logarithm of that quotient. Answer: -0.14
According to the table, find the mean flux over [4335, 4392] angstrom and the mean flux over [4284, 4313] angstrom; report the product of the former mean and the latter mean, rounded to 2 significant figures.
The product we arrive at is 95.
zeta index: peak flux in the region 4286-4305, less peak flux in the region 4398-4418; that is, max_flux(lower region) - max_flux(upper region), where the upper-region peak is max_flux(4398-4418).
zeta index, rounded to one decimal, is -2.1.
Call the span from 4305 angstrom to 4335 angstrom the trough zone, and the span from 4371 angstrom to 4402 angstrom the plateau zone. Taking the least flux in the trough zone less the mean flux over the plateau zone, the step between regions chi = -3.8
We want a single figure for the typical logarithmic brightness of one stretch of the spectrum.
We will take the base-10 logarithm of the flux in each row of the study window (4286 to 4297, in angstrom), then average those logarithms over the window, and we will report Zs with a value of 0.97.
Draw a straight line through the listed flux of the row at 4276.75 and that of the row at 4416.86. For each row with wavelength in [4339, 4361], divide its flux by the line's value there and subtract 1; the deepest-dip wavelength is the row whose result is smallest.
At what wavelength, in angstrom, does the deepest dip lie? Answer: 4342.24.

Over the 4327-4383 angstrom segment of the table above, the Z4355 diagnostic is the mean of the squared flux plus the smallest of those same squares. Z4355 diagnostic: 210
